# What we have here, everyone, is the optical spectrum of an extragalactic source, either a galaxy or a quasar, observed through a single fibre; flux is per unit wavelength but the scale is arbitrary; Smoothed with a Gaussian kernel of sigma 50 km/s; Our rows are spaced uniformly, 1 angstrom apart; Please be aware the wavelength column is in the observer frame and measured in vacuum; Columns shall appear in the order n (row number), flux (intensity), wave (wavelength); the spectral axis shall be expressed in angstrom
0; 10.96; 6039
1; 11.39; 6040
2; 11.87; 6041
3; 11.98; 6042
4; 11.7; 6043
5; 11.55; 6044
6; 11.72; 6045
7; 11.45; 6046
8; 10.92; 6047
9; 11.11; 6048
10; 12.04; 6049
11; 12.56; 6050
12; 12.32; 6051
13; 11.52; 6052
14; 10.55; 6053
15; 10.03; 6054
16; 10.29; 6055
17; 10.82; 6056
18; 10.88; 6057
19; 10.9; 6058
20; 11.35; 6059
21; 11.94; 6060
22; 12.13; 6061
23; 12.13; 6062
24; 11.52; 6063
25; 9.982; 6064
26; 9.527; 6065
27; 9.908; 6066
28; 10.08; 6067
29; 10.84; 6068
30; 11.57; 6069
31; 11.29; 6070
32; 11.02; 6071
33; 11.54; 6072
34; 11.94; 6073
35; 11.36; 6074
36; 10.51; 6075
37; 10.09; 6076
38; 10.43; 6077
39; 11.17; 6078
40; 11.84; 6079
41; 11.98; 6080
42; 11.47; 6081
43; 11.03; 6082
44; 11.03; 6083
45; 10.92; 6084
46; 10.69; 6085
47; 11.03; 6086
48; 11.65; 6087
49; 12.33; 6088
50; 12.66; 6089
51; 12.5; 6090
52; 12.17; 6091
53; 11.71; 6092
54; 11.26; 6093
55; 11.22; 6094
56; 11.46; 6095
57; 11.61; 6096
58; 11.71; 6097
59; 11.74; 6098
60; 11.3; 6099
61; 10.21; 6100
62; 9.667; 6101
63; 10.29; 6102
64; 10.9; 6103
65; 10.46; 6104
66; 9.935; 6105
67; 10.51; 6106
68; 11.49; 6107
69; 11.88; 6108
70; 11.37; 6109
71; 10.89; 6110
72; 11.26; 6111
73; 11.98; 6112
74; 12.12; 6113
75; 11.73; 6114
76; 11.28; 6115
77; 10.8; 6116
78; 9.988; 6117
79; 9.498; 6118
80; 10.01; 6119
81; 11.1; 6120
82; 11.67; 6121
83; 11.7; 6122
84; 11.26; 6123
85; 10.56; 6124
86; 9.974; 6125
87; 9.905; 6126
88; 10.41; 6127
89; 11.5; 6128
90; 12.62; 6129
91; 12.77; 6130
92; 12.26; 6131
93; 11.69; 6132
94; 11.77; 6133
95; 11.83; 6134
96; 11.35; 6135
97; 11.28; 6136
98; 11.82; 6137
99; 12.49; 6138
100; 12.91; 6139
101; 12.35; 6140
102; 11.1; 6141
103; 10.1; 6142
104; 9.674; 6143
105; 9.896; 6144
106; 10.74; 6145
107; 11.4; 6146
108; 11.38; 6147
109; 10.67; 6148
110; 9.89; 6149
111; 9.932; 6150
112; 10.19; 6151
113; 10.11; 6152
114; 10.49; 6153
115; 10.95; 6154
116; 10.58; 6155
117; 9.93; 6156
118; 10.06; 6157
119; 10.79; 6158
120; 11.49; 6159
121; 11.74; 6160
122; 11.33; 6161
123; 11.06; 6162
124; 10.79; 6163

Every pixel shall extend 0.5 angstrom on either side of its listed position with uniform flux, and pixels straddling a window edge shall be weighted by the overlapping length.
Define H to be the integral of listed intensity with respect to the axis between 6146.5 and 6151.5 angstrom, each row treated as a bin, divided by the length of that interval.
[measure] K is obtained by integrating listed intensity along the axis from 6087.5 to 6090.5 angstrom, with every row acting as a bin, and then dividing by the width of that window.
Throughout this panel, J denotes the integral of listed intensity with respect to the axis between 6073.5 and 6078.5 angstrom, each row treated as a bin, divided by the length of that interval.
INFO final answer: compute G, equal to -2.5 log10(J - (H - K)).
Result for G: -2.77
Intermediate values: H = 10.4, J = 10.7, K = 12.5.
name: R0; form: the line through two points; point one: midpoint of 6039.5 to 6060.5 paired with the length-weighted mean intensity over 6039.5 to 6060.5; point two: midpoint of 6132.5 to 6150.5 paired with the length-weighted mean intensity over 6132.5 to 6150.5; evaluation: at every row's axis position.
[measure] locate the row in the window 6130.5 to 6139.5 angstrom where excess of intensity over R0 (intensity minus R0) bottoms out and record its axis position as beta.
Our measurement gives 6136 angstrom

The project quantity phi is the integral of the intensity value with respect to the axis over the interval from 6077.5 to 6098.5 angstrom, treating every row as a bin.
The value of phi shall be 243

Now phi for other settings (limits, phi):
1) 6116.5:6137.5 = 235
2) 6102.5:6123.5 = 232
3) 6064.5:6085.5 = 230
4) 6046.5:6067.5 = 233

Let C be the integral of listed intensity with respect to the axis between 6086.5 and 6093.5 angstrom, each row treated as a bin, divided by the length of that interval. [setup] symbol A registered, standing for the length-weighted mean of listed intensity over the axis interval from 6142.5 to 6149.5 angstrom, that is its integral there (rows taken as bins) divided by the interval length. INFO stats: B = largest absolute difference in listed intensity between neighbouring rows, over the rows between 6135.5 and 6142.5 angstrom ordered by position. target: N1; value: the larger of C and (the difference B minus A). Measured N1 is 12.0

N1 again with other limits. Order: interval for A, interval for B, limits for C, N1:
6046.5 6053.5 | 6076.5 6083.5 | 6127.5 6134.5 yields 12.1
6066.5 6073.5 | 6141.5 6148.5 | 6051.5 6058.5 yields 10.7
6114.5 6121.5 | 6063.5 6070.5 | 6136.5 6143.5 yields 11.5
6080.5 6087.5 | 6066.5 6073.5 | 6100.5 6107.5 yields 10.5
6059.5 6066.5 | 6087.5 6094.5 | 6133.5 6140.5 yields 12.0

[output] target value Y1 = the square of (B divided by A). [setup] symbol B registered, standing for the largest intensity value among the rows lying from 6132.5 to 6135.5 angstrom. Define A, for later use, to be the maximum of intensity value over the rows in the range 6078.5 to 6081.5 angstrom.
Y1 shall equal 0.98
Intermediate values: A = 11.98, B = 11.83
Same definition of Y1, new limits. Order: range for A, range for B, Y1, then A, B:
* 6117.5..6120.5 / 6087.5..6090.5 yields 1.30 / 11.1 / 12.66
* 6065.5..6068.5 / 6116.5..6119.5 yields 0.85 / 10.84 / 10.01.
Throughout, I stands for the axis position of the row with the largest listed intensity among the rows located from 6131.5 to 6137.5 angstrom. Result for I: 6134 angstrom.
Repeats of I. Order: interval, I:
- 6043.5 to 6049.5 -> 6049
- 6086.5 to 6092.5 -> 6089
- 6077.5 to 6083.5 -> 6080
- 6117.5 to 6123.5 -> 6122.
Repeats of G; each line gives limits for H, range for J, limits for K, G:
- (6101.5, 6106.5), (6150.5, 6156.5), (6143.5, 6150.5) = -2.55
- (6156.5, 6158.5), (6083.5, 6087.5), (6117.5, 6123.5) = -2.65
